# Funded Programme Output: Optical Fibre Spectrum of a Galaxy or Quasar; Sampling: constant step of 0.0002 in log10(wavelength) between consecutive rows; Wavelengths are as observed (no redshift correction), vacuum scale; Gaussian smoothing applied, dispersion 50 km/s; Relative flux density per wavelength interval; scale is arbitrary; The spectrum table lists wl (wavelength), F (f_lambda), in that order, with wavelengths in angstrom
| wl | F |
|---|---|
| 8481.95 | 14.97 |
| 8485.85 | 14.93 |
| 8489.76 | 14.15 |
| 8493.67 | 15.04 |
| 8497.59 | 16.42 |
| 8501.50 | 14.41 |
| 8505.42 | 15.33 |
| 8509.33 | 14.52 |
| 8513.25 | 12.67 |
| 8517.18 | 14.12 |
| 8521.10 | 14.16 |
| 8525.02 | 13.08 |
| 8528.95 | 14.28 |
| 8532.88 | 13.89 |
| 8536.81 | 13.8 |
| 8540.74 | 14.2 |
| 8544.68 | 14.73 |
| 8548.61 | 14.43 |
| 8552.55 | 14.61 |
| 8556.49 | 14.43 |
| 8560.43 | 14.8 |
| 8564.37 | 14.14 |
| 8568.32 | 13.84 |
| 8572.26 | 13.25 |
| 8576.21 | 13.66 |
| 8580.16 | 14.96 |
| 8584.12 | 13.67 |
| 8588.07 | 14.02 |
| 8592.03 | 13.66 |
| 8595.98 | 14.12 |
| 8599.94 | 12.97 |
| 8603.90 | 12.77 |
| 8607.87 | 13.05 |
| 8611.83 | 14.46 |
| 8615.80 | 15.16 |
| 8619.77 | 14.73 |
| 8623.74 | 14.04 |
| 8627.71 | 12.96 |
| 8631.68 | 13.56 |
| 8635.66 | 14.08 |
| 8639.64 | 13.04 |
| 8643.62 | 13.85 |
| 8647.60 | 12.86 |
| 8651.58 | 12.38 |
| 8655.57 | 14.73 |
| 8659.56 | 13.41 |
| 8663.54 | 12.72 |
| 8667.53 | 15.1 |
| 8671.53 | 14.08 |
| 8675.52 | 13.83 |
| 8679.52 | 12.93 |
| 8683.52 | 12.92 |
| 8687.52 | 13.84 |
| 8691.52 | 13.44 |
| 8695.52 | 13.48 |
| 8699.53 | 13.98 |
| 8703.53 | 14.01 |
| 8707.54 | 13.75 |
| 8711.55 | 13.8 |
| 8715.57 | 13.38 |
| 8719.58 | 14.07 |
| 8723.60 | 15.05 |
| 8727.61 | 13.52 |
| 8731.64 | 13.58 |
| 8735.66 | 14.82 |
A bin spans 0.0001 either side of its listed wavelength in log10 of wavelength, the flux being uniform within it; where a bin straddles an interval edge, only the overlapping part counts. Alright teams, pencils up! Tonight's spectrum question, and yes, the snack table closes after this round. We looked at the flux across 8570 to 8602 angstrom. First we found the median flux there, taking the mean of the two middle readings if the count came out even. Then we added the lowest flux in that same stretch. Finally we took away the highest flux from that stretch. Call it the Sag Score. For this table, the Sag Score 11.7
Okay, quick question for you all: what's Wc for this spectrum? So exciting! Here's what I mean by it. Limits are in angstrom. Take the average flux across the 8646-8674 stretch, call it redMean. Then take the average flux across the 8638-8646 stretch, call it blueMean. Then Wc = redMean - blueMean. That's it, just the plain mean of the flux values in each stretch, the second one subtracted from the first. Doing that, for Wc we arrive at 0.2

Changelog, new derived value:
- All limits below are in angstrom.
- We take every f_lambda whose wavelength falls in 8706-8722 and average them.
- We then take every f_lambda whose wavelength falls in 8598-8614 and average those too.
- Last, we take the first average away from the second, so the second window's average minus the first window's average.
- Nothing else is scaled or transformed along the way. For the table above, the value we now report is -0.4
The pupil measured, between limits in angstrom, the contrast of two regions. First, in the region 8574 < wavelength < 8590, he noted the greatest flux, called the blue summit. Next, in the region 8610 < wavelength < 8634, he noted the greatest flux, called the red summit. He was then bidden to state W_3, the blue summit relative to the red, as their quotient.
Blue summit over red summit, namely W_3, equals 0.99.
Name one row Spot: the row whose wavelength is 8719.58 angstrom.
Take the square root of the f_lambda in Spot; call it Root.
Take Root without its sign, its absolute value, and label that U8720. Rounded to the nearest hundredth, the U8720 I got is 3.75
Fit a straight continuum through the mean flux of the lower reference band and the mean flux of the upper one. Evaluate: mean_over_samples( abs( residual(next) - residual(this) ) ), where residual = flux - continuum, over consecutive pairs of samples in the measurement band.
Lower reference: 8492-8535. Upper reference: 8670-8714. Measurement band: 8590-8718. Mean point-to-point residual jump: 0.72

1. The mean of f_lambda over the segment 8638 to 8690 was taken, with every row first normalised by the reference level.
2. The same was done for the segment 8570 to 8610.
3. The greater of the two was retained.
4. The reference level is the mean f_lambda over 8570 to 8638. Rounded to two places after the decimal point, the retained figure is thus 0.98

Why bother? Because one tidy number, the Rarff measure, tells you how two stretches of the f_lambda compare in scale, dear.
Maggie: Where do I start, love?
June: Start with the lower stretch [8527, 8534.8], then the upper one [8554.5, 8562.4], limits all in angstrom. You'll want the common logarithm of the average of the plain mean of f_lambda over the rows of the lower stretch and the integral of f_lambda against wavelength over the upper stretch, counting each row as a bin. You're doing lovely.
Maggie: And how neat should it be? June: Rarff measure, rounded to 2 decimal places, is 1.81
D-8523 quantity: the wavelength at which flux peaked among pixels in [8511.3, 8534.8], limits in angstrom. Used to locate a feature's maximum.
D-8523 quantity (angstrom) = 8528.95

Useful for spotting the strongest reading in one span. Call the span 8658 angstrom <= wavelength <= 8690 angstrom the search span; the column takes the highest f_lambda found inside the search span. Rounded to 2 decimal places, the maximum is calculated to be 15.10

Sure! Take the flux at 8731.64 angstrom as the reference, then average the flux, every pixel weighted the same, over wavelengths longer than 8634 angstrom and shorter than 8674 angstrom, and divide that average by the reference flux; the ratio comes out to 1.00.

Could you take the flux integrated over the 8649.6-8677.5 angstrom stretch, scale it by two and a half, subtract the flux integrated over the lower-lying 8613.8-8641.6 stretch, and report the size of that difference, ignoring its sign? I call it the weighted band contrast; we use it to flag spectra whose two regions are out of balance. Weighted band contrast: 572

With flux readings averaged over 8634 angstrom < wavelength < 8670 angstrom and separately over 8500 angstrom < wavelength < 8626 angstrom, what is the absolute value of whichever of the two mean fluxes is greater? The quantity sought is 14.1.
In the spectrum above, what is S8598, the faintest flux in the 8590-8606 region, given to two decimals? 12.77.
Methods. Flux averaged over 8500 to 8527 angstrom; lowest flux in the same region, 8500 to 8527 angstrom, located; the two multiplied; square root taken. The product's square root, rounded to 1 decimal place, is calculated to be 13.3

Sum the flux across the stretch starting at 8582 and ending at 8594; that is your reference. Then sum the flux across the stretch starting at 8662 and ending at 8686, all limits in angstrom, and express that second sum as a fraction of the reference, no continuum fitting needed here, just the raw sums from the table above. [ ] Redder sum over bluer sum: 2.0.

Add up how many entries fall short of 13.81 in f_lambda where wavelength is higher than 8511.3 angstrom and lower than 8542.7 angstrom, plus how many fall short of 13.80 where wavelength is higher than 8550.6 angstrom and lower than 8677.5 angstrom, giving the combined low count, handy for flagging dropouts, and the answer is 17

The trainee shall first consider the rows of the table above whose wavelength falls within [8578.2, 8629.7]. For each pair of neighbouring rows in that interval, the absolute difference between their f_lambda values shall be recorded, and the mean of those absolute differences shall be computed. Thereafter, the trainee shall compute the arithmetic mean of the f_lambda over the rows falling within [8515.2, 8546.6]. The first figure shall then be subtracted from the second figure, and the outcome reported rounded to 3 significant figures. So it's 13.3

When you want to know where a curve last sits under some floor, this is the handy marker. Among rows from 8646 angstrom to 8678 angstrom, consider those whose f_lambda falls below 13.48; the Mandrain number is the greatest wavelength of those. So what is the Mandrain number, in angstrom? 8663.54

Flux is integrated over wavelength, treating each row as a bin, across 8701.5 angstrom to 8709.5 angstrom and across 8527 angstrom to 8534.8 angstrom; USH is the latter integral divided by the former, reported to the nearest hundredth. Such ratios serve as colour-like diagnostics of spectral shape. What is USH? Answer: 0.99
